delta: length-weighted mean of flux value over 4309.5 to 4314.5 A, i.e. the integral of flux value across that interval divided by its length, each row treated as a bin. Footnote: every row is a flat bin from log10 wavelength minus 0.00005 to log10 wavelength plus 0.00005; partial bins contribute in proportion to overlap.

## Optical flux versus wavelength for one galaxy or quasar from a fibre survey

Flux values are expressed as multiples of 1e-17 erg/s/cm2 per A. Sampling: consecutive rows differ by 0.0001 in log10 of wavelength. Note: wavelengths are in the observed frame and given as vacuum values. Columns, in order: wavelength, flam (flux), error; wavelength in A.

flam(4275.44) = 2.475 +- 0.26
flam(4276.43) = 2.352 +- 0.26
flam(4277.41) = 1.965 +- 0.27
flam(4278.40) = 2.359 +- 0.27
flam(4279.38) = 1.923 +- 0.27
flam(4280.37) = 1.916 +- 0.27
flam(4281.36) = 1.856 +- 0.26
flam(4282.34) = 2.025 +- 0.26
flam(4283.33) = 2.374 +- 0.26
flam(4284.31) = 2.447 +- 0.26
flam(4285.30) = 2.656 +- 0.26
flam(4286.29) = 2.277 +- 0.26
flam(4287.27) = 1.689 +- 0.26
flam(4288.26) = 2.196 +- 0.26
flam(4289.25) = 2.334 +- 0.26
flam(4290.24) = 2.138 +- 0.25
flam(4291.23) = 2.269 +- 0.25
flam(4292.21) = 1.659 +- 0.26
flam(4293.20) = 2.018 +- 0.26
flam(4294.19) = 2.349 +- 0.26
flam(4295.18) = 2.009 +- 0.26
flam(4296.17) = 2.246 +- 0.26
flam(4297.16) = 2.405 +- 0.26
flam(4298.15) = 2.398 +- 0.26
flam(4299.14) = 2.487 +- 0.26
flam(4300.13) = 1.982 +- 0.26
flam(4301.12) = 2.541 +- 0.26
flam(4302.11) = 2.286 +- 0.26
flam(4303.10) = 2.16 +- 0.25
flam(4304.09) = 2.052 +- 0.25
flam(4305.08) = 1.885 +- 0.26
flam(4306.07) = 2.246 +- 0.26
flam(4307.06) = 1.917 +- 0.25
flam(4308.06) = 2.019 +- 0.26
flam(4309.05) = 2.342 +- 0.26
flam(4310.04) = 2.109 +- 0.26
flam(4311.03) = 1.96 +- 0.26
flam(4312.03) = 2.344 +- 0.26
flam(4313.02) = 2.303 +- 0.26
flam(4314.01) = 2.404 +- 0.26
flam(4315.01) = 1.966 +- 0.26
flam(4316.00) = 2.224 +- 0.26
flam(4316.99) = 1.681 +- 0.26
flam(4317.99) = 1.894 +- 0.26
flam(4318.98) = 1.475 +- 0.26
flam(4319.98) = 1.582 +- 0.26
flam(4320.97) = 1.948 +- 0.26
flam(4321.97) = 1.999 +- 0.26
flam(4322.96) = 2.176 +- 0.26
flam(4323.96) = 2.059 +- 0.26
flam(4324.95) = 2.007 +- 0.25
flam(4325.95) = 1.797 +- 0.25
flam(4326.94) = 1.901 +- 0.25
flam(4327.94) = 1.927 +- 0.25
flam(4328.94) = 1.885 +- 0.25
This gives 2.23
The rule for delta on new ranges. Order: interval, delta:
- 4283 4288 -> 2.28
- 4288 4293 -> 2.11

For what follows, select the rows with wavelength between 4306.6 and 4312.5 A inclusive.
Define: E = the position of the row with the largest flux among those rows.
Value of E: 4312.03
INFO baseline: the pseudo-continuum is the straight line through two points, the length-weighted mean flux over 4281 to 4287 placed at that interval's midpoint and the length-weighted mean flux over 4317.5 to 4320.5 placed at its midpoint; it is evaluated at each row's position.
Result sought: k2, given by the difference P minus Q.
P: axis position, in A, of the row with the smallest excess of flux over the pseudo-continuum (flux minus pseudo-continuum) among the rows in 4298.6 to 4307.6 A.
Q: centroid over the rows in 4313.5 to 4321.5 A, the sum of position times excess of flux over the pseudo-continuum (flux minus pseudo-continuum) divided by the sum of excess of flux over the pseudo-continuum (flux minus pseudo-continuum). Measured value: -10.8 A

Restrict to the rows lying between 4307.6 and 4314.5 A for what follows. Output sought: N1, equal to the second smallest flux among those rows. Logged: 2.019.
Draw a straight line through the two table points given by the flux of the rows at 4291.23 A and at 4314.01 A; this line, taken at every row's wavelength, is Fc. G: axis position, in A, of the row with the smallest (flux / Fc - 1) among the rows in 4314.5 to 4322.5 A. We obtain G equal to 4318.98 A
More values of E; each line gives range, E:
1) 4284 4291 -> 4285.30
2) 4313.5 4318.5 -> 4314.01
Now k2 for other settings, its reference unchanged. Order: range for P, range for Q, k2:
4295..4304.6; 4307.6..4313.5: -15.8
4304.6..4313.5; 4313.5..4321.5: -10.8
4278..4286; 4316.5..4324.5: -41.2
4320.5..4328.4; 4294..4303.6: 26.7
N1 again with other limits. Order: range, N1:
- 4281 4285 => 2.025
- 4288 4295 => 2.018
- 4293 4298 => 2.018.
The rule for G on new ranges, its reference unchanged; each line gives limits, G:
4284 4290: 4287.27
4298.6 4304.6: 4300.13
